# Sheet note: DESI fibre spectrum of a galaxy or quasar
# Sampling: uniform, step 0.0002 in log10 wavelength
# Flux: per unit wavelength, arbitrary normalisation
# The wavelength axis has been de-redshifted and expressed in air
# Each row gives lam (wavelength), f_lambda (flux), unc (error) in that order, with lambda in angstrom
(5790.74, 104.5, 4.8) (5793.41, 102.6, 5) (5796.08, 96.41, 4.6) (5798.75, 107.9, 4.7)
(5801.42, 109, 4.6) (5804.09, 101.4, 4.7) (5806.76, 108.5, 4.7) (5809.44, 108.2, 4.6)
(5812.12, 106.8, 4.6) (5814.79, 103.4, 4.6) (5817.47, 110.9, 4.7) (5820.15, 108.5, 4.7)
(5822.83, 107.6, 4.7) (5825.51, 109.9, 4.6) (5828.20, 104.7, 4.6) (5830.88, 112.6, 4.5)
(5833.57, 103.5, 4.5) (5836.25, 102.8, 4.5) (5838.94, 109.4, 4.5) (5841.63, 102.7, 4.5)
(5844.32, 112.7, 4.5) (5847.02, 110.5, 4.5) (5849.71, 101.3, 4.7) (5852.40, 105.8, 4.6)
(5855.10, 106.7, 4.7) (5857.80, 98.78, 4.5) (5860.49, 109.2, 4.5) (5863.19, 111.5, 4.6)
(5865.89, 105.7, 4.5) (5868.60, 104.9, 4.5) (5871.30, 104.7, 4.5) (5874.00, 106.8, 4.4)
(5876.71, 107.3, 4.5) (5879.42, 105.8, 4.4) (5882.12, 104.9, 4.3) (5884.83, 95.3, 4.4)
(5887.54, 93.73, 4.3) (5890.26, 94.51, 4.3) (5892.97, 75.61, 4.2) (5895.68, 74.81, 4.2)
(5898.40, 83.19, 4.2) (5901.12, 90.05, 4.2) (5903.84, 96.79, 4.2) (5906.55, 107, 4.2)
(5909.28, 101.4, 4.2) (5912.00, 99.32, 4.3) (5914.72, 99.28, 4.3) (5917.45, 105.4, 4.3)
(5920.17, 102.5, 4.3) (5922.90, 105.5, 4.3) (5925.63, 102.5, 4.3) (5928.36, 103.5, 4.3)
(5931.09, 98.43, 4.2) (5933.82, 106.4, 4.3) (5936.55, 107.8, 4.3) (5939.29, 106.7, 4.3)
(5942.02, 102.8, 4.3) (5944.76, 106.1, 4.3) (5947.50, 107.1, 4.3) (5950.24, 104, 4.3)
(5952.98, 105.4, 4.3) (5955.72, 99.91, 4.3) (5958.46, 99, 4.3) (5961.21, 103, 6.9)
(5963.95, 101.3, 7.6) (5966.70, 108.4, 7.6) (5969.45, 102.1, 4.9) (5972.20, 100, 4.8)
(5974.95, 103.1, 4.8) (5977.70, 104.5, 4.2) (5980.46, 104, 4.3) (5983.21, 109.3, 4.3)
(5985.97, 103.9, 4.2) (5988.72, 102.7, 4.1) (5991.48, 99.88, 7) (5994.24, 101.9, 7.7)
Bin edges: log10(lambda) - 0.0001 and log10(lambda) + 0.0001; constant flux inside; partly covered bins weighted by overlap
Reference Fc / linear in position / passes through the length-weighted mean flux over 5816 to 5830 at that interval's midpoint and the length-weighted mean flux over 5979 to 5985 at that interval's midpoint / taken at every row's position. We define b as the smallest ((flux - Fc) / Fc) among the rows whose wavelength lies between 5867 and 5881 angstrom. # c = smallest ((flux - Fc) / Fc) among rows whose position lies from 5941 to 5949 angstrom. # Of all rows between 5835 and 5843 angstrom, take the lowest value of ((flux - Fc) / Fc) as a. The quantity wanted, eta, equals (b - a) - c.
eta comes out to 0.06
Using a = -0.051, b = -0.03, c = -0.04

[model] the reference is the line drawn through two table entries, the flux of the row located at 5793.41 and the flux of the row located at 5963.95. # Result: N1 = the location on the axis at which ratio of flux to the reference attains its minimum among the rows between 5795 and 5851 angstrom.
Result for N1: 5796.08 angstrom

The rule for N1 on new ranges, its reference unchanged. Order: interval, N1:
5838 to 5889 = 5887.54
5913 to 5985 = 5931.09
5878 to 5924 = 5895.68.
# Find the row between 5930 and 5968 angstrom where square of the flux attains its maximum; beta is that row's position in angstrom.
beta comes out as 5966.70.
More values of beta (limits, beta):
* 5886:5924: 5906.55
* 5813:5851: 5844.32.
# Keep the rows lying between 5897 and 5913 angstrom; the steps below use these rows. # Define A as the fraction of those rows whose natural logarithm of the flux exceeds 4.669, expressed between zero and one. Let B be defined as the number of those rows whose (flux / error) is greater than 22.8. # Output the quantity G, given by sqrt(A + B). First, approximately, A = 0.2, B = 4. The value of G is 2.0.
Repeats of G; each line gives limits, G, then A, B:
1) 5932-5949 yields 2.5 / 0.5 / 6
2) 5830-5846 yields 2.5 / 0.5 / 6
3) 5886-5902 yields 0.0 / 0.0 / 0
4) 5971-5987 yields 2.0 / 0.2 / 4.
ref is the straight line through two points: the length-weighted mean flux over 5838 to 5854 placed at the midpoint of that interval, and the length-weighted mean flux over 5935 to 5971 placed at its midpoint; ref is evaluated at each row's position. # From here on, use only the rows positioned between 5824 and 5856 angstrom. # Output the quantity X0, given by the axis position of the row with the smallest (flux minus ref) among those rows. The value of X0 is 5849.71 angstrom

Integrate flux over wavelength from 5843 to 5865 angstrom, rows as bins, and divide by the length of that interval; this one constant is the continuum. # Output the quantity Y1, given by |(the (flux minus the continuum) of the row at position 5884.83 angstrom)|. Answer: 12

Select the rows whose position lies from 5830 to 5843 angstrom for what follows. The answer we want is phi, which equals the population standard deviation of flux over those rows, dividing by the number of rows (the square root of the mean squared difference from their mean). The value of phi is 4.1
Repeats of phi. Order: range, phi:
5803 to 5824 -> 2.9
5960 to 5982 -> 2.4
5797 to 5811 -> 2.8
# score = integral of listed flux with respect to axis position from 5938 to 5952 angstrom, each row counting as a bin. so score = 1475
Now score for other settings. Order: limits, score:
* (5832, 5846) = 1489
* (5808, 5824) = 1721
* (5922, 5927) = 519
